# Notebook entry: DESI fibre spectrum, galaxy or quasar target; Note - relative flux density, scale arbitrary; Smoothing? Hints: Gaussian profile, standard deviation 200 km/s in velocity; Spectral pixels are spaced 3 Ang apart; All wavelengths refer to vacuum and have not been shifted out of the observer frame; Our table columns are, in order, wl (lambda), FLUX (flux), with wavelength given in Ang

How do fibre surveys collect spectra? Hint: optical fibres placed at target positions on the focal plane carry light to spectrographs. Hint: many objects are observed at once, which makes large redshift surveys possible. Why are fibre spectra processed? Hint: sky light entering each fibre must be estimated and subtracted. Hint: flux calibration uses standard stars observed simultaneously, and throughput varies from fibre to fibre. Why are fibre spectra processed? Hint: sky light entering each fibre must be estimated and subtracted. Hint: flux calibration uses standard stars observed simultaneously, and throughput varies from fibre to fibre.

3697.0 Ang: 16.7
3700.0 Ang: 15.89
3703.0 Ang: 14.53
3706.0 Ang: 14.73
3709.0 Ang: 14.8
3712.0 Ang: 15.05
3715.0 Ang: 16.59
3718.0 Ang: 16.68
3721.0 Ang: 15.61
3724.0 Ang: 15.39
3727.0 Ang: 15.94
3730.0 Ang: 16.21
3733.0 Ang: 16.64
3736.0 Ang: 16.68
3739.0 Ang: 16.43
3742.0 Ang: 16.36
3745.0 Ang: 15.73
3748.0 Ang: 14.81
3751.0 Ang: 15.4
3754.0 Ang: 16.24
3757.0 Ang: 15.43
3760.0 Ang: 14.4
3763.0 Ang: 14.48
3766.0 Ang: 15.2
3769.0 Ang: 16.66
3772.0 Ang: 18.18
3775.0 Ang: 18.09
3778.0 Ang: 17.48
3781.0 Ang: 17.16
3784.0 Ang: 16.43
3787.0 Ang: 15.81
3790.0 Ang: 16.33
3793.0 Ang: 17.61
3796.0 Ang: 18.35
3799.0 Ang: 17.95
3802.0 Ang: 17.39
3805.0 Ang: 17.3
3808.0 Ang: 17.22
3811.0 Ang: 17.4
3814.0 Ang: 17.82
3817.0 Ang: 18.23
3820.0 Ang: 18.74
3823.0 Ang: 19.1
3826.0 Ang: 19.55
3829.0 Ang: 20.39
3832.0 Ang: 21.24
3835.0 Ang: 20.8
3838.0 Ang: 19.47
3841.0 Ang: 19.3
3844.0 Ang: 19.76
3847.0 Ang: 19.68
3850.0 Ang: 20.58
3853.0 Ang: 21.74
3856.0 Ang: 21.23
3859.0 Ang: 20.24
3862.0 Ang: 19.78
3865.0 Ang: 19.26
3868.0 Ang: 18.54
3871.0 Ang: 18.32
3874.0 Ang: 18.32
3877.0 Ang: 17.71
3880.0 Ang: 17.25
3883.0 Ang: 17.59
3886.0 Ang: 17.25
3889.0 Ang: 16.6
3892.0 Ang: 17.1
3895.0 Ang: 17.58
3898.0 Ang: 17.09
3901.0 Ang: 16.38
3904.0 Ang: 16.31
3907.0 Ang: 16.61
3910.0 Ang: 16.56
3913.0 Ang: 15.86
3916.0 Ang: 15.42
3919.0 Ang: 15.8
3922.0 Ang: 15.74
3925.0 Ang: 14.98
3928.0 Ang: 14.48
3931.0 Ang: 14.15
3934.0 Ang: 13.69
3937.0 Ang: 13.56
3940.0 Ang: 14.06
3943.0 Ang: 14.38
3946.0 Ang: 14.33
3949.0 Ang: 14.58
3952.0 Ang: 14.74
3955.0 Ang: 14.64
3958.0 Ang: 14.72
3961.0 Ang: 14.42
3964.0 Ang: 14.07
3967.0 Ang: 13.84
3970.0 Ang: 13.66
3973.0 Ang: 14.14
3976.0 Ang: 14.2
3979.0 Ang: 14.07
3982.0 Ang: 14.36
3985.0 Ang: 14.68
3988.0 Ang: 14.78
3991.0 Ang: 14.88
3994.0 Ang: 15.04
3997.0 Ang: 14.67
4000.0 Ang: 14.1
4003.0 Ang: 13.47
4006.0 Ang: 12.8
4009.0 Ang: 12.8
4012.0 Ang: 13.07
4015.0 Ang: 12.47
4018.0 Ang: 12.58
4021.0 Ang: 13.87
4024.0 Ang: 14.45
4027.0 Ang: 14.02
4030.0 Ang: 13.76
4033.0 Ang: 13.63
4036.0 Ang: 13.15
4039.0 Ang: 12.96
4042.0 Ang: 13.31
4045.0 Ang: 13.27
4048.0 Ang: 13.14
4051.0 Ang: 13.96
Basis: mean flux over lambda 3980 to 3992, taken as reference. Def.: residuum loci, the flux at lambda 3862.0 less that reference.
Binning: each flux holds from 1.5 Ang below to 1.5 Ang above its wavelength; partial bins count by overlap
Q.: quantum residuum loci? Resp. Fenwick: 5.1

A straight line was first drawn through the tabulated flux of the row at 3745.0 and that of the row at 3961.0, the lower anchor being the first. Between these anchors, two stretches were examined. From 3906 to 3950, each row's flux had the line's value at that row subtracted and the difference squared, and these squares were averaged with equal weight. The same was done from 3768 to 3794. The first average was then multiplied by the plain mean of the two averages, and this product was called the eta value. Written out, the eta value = 2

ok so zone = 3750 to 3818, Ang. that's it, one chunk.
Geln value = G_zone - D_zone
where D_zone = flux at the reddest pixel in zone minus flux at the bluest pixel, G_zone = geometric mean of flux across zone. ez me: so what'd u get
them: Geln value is 13.9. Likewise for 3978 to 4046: 14.5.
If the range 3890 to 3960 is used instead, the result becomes 17.7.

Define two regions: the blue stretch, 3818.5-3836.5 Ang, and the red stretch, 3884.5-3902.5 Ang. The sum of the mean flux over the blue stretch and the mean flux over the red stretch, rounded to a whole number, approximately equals 37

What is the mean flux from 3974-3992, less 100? -85.5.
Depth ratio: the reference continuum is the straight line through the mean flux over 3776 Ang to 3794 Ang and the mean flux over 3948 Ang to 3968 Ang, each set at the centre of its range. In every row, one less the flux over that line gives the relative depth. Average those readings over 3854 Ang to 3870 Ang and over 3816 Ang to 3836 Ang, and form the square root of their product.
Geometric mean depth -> 0.235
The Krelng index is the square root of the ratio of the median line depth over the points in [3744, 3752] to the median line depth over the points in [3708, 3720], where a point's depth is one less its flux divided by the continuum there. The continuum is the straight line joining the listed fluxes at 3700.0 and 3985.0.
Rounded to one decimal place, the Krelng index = 4.7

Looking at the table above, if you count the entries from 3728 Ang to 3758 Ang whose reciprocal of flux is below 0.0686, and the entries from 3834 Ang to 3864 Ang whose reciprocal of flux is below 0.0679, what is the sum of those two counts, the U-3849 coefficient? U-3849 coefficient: 20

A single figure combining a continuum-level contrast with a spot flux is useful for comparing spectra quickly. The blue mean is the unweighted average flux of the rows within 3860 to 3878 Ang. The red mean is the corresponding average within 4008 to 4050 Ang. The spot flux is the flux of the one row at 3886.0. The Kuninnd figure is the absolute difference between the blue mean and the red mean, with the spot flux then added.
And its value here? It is 23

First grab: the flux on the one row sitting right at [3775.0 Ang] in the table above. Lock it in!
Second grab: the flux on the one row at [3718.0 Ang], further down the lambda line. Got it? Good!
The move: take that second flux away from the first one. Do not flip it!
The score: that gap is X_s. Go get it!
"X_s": 1.4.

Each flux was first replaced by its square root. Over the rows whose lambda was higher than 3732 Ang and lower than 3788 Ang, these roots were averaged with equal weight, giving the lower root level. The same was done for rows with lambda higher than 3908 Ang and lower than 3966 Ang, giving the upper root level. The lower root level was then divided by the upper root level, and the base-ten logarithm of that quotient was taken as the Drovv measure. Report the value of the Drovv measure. 0.02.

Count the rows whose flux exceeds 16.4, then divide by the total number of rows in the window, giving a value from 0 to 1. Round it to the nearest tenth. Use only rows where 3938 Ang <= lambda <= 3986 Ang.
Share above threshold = 0.0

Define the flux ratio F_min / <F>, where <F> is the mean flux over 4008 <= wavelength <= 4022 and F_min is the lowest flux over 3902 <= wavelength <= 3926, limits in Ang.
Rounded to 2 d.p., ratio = 1.16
